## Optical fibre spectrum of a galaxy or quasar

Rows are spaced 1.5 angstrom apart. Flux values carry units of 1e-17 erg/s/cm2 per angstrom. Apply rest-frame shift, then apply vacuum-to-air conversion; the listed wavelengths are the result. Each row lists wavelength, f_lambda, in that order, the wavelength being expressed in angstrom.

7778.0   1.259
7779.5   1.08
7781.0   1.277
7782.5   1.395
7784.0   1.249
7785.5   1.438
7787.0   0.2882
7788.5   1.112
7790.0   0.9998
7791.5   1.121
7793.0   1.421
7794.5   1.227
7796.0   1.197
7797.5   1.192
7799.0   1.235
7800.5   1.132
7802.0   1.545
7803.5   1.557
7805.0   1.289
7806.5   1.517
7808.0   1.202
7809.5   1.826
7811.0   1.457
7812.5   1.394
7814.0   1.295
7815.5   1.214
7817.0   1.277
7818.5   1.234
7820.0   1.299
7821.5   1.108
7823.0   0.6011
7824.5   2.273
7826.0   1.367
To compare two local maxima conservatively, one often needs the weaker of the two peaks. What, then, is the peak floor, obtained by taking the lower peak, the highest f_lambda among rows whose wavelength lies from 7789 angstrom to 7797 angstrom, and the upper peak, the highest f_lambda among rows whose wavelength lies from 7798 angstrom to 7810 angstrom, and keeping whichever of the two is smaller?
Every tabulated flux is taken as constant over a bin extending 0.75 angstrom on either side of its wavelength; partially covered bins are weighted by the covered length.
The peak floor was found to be 1.42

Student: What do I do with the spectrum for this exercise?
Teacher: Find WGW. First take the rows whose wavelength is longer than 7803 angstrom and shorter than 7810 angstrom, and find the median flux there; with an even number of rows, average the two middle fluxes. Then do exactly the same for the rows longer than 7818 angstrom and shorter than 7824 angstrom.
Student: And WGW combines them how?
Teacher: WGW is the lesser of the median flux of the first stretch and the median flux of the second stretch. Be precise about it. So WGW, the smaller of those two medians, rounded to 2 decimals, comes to 1.17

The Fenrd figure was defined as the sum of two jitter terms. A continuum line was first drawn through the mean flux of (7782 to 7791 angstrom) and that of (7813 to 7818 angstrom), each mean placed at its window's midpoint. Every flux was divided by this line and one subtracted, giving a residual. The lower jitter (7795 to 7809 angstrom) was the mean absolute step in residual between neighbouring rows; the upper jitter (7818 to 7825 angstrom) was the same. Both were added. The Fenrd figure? 0.61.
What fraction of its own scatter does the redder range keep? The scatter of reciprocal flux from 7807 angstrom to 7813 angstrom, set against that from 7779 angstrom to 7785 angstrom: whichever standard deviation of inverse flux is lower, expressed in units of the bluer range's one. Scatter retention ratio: 1.0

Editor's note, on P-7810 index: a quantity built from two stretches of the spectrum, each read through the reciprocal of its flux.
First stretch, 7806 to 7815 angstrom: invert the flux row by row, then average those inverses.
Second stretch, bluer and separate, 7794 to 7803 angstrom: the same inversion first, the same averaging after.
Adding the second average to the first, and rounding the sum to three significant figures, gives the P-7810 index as 1.51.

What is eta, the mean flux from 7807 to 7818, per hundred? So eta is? 0.0138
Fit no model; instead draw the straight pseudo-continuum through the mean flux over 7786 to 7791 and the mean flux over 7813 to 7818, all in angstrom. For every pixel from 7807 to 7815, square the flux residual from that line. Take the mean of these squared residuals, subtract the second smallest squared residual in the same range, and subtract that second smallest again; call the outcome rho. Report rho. 0.10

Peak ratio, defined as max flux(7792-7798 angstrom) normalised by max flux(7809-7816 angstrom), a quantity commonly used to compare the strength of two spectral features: 0.8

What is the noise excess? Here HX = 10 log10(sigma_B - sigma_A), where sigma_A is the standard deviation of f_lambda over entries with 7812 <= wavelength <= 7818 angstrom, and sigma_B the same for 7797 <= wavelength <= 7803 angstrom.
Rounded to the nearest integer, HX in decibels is -10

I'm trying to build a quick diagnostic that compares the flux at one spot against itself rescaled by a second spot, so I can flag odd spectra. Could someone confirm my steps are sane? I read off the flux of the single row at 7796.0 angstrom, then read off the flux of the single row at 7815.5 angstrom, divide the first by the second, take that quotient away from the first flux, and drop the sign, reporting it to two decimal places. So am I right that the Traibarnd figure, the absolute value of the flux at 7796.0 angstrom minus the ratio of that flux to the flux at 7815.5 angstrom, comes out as 0.21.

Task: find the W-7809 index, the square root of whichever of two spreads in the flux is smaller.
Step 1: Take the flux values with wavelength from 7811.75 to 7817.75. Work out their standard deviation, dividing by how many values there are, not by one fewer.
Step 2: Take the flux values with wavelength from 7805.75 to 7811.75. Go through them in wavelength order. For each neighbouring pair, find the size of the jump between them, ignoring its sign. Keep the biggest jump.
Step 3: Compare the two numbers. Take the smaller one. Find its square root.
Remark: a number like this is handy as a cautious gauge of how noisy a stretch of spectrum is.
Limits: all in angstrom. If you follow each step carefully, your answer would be 0.25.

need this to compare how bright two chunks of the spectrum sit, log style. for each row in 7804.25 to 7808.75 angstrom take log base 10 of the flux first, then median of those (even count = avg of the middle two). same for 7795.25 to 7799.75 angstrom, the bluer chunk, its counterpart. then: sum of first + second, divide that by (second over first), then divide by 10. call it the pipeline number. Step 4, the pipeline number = 0.027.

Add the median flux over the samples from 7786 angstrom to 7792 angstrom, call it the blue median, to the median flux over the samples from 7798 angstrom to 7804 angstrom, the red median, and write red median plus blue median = 2.45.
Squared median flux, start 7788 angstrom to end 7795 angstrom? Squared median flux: 1.26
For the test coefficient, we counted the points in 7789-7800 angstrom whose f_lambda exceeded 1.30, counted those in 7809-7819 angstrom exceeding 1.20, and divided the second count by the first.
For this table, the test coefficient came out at 7.0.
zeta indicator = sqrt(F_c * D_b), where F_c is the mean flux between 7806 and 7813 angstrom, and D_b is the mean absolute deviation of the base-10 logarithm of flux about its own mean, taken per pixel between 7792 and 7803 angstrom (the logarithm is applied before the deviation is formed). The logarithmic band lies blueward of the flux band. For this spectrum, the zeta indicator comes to 0.237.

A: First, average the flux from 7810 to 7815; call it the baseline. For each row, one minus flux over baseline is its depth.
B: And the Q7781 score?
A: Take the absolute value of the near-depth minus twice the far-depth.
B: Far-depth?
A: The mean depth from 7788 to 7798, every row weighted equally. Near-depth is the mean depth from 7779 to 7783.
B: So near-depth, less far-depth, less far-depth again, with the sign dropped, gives 0.20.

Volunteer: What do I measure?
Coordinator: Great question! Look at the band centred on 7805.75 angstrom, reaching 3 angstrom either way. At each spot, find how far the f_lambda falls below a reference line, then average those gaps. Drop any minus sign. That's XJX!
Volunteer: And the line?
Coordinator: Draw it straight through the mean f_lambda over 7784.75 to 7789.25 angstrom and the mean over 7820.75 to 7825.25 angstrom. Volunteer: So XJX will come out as 0.25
